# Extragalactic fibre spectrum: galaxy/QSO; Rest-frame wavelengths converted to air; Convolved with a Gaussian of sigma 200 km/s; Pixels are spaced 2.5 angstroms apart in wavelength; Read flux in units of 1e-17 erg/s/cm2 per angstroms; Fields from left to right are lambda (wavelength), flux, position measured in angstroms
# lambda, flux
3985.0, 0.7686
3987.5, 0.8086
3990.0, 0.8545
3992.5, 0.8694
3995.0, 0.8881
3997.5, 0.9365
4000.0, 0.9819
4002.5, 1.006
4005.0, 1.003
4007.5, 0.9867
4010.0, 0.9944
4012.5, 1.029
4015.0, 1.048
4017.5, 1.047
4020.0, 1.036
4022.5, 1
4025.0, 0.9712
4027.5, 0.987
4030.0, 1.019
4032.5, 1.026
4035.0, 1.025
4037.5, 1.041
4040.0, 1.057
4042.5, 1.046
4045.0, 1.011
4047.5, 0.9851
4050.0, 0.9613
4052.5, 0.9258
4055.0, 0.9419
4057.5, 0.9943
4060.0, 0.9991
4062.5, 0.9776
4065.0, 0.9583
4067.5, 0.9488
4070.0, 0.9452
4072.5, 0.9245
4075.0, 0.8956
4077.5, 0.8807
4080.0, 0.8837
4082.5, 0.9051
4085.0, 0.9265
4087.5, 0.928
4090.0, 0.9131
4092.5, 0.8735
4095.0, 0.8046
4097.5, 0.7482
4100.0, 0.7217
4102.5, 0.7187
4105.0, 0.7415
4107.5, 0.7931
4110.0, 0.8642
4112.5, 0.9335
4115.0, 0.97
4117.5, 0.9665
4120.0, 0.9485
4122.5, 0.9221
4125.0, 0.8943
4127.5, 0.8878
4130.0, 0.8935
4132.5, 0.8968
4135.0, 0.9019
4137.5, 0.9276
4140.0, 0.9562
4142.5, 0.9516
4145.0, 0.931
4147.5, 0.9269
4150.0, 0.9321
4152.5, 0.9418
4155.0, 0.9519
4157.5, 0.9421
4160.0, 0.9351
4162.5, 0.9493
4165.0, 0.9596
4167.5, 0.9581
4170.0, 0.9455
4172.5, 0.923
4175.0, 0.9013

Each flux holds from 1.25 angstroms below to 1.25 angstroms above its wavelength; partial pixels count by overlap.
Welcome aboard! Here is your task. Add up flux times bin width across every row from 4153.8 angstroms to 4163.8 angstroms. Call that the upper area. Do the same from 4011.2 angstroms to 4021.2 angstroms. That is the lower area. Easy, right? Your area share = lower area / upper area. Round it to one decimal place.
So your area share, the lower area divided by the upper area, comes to 1.1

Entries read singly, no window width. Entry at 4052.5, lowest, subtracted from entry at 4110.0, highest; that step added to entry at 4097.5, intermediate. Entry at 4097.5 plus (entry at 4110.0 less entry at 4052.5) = 0.69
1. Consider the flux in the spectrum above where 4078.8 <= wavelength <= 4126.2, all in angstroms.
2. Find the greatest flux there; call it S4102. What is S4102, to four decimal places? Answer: 0.9700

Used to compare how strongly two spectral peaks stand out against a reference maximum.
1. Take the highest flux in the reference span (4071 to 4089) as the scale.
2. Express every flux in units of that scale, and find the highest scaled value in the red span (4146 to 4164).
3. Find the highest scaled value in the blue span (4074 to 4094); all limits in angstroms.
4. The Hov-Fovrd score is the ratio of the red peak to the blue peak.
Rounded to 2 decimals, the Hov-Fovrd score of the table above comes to 1.03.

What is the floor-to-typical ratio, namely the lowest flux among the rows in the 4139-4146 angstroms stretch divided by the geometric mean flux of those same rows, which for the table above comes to 0.984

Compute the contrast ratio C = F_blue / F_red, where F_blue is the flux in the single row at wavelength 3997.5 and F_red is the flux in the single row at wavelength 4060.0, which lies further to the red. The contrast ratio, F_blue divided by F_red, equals 0.94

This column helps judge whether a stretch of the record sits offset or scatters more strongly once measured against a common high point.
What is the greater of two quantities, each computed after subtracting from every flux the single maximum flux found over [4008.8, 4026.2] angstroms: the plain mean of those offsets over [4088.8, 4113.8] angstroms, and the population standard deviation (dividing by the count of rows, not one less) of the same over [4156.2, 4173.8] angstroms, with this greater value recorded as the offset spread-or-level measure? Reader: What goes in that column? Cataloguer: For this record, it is 0.01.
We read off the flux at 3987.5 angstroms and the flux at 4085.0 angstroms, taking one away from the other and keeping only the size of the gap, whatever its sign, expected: 0.12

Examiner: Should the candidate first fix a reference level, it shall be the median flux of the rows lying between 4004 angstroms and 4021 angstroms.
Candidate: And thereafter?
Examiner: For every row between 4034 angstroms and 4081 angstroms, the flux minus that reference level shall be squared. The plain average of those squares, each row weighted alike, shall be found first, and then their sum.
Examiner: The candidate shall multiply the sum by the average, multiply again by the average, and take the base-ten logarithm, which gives -5.3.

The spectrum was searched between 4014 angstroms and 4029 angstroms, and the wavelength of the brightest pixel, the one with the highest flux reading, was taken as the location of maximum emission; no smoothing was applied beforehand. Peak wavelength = 4015.0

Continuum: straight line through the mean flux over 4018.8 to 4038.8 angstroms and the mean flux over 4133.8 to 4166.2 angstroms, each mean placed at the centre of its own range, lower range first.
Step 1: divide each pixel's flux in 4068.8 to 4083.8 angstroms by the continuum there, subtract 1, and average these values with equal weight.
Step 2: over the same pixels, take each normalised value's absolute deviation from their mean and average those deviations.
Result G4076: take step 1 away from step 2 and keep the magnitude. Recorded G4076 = 0.10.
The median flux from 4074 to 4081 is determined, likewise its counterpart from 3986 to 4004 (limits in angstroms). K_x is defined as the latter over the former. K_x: 1.00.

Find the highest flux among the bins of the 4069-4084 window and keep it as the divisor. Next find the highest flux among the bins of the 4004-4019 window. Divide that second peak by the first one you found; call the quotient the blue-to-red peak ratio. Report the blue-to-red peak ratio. 1.11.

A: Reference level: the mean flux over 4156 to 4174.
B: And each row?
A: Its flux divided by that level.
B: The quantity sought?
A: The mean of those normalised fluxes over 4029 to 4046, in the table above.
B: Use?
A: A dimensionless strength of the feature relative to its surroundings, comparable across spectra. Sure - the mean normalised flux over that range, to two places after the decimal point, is 1.09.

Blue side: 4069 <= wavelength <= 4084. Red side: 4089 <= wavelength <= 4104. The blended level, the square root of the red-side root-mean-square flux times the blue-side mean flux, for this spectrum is 0.851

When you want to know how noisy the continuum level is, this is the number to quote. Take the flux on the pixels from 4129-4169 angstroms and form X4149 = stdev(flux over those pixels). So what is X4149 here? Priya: 0.021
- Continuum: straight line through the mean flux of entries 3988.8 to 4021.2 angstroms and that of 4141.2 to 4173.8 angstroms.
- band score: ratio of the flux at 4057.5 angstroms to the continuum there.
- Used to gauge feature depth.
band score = 1.03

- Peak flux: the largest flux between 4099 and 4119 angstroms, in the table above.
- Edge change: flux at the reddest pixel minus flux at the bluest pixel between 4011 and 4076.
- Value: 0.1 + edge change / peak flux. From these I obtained -0.038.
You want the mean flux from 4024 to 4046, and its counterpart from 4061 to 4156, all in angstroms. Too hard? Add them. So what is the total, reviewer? 1.92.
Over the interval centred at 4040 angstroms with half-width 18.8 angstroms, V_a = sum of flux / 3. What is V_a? 5.0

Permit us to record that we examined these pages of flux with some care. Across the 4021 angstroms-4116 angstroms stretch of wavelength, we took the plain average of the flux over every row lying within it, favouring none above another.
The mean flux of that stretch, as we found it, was 0.93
